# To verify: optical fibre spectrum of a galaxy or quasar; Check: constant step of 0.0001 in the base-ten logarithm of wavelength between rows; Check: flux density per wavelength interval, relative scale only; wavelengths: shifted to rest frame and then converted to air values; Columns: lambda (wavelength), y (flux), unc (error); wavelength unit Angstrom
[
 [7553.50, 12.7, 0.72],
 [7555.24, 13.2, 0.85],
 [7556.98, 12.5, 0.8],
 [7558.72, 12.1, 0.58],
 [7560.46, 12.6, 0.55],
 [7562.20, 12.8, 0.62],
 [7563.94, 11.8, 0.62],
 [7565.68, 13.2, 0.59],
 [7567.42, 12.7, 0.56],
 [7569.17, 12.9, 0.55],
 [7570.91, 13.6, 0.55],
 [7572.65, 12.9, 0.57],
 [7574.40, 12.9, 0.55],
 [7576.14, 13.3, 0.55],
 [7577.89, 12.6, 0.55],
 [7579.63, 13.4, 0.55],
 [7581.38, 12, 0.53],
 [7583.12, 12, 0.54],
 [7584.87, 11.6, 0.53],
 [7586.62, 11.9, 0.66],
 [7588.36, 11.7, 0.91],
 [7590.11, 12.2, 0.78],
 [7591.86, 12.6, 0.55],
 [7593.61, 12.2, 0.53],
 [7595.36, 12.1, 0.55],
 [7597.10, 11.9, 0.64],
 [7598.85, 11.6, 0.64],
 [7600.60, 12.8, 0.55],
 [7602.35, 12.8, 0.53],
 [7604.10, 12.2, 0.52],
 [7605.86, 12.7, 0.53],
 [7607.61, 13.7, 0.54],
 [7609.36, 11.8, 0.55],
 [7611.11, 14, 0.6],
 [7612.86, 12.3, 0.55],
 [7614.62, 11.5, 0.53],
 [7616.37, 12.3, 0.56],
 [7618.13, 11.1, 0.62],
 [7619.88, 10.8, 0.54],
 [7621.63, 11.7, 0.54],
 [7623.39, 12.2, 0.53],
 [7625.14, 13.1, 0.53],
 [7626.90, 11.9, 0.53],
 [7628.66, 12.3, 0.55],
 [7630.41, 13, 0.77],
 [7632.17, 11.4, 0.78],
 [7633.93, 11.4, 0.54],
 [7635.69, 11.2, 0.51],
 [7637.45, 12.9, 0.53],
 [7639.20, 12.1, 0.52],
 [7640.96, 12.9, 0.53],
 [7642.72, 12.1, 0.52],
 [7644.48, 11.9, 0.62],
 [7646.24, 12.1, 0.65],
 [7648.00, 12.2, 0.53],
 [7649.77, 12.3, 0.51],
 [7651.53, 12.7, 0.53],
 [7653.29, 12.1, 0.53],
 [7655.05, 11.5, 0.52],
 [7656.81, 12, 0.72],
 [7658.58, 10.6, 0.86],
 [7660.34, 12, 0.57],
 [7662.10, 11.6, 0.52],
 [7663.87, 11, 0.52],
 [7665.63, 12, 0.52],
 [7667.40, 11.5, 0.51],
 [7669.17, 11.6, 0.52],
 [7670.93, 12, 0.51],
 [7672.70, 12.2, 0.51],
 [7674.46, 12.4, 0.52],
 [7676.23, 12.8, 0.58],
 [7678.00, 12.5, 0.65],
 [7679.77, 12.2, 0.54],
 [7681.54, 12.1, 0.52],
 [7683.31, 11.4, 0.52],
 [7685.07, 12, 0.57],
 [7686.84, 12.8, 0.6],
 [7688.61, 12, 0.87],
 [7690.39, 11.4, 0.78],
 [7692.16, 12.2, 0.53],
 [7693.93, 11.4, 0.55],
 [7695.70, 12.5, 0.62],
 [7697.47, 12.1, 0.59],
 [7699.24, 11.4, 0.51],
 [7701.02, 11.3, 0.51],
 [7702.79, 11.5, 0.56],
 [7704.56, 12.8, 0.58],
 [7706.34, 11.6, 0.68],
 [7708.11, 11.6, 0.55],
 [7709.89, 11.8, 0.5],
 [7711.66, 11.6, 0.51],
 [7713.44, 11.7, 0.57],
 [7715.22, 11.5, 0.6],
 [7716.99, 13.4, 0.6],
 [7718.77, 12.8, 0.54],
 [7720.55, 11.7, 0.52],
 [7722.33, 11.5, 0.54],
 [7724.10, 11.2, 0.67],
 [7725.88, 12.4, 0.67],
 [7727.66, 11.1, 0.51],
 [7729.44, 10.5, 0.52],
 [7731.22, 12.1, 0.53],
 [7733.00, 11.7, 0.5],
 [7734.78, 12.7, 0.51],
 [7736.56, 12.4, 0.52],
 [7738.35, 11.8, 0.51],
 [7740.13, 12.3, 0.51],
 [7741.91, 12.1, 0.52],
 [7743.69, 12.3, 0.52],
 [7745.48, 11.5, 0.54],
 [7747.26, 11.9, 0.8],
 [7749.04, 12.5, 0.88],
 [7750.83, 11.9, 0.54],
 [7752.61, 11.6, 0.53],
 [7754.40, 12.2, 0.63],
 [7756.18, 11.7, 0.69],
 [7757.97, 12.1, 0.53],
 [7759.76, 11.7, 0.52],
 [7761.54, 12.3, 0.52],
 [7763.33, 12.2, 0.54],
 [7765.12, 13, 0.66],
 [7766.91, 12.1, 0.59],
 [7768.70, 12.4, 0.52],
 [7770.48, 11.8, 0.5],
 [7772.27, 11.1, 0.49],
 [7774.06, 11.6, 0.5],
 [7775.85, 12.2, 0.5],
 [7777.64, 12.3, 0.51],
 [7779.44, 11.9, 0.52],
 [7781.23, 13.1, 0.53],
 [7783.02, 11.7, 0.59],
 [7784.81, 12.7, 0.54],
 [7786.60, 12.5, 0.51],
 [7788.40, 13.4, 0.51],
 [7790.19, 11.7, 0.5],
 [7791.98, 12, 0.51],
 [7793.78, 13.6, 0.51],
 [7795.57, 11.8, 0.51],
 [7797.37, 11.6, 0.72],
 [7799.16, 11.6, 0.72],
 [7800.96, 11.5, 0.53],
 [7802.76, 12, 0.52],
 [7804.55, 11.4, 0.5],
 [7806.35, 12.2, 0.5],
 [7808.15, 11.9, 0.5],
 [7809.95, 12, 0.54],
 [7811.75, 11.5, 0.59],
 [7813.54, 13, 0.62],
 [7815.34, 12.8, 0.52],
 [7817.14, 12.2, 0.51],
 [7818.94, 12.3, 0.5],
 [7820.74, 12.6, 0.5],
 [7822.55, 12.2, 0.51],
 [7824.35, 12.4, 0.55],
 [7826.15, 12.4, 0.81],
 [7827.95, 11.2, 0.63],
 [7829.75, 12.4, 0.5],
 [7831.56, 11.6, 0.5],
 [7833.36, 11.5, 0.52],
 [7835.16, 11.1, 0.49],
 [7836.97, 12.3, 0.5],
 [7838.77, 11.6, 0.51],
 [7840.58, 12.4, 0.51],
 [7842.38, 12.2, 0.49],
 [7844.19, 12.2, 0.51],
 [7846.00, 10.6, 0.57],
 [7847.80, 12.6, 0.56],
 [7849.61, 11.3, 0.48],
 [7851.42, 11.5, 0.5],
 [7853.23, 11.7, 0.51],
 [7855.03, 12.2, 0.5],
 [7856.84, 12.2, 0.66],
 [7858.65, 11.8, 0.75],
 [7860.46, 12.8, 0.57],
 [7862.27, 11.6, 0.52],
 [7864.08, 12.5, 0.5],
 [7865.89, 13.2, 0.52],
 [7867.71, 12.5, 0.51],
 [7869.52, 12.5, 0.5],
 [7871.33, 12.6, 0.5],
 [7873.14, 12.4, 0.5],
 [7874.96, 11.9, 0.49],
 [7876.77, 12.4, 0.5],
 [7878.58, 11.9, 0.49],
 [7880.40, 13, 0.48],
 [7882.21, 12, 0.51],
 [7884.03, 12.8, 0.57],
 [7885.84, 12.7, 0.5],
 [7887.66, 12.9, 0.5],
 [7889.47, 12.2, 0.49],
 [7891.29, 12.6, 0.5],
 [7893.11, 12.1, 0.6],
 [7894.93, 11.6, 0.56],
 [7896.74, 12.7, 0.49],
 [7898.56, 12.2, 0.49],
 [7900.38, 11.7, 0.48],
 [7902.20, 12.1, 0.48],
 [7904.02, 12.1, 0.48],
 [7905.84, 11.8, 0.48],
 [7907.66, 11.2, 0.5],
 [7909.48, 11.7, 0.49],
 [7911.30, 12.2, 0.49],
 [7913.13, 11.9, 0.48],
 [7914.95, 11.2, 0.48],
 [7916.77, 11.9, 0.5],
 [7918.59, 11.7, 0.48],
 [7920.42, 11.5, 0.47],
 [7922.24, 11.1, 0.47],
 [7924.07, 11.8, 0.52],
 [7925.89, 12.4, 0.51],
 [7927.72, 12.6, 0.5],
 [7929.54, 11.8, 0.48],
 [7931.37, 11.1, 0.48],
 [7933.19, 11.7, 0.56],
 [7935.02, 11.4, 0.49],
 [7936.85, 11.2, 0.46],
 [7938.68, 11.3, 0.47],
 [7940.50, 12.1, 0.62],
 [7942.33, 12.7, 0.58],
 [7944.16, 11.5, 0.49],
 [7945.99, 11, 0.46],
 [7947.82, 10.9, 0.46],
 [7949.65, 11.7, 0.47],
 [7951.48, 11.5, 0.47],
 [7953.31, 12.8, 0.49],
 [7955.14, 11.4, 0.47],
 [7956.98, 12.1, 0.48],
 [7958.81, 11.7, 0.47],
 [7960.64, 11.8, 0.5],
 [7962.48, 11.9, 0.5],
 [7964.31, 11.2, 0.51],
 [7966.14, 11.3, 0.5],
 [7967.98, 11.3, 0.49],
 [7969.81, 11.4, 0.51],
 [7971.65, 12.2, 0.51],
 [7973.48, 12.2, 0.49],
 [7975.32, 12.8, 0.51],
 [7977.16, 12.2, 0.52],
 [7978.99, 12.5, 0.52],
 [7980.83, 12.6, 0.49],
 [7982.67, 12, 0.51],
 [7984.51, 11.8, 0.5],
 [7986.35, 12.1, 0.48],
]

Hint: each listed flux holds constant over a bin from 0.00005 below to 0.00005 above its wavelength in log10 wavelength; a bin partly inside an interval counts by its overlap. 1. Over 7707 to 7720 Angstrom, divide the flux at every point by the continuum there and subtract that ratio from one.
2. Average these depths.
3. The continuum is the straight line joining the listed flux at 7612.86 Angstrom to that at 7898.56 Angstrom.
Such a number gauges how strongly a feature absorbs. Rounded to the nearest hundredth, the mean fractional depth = 0.02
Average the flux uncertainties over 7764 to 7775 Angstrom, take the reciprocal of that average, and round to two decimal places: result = 1.84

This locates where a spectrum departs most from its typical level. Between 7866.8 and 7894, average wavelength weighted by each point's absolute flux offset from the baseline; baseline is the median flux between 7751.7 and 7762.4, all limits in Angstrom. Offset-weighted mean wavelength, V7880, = 7880.7 Angstrom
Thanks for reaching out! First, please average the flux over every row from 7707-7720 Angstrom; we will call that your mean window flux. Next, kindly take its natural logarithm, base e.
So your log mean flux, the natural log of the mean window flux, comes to 2.49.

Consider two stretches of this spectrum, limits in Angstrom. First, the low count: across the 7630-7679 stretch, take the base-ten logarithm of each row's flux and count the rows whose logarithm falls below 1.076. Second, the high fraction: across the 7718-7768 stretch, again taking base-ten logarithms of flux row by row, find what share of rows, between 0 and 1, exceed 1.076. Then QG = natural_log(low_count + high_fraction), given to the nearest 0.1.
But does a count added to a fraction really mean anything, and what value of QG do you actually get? 2.4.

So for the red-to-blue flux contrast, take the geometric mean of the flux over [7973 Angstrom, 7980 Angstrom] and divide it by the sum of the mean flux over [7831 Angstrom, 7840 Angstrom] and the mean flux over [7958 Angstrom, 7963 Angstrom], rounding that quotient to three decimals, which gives 0.530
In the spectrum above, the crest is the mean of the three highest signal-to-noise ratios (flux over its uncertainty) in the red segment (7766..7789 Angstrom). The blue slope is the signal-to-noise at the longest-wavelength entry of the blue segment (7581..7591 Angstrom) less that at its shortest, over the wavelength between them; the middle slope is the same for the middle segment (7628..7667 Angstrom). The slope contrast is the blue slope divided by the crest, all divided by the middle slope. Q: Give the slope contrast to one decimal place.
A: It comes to -1.7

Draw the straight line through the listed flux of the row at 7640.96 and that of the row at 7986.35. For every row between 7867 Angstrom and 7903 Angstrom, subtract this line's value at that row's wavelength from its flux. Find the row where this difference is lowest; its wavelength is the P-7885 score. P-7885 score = 7894.93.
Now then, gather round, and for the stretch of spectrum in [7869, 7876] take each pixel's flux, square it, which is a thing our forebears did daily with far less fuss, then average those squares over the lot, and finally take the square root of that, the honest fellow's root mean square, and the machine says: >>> 12.4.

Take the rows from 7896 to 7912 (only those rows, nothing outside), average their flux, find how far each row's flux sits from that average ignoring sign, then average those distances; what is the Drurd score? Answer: 0.33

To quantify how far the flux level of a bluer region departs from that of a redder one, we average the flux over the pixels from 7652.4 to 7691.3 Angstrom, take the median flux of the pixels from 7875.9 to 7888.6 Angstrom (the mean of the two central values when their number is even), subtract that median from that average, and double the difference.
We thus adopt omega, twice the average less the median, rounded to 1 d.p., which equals -1.6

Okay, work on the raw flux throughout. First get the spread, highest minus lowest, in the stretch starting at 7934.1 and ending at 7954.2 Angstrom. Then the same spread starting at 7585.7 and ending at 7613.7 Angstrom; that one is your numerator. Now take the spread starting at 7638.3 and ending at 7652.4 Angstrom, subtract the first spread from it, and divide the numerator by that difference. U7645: -2.7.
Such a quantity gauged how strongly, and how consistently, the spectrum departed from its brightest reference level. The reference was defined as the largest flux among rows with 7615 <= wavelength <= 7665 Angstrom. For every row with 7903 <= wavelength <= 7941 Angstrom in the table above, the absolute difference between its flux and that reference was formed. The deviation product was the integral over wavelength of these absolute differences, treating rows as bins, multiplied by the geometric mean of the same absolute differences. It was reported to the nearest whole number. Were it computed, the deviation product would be 71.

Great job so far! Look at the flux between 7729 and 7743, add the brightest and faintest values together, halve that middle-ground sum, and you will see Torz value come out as 11.6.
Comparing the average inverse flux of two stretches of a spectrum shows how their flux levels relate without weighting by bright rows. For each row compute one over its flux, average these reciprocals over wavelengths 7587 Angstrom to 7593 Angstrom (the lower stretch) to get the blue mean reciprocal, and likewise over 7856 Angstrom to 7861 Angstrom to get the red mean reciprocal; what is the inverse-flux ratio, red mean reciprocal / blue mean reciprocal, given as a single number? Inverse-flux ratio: 0.99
